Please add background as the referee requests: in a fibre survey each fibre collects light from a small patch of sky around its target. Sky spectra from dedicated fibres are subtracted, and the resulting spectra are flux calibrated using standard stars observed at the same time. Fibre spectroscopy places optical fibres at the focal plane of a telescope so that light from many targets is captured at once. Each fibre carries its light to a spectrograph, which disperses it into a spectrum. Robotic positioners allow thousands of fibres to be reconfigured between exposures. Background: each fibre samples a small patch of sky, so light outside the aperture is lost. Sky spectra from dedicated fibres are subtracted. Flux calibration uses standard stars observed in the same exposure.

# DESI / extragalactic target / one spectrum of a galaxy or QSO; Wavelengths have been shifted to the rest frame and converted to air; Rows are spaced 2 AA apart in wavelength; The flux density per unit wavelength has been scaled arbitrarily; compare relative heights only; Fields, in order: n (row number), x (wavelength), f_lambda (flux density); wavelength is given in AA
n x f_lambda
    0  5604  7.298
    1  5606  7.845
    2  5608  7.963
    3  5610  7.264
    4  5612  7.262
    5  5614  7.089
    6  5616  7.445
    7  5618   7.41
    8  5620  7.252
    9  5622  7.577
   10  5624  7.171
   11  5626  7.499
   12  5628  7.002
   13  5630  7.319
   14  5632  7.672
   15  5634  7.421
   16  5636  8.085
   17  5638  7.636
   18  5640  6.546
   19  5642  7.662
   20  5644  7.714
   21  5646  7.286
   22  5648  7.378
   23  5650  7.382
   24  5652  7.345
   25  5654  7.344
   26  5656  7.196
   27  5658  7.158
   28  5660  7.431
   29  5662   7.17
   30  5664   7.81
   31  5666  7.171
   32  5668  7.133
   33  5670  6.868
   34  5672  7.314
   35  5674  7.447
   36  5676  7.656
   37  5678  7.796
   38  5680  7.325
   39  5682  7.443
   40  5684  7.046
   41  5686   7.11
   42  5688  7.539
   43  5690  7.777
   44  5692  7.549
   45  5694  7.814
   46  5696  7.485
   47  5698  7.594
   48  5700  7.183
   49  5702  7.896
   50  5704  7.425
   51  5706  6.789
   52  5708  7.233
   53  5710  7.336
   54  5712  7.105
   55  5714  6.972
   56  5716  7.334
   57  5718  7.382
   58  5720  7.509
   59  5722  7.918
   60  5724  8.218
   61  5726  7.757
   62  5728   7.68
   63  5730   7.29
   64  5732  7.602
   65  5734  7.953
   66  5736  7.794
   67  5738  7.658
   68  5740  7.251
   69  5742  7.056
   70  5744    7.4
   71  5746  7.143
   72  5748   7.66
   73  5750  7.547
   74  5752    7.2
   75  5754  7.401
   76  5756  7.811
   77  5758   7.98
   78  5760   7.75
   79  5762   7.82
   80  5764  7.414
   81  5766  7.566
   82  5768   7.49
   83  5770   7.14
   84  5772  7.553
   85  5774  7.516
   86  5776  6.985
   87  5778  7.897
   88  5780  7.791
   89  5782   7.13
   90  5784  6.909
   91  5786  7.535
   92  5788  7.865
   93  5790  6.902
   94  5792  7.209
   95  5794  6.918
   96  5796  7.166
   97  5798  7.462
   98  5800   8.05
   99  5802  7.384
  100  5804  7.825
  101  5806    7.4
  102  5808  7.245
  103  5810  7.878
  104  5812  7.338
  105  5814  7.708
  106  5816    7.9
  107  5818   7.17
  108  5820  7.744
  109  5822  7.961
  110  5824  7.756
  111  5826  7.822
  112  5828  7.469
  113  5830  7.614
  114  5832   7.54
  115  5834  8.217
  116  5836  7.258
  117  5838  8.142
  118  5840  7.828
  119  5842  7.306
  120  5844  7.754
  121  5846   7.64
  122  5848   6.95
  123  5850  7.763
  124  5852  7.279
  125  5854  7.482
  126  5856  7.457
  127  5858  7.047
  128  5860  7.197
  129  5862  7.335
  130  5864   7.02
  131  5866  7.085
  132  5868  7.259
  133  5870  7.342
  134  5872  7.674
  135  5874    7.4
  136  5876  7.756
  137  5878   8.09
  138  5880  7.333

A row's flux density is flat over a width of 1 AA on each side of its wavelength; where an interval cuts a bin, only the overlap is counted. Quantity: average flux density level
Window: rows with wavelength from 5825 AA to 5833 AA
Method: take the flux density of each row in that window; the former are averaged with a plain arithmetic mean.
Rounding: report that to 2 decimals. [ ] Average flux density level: 7.61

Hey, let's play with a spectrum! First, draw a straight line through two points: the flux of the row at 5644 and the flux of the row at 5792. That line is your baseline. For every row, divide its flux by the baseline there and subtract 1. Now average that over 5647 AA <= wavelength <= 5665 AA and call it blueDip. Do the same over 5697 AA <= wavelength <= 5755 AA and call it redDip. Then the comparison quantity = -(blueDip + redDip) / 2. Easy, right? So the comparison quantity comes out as 0.02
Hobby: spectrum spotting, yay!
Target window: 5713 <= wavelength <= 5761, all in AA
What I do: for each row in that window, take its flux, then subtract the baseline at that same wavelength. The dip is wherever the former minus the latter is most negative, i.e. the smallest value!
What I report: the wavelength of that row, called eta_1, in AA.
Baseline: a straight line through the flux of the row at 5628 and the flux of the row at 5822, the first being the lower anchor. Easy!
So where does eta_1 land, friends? 5742 AA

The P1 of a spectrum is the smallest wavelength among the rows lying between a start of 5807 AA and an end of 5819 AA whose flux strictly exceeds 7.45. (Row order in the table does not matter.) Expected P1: 5810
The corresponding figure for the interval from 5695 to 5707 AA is 5696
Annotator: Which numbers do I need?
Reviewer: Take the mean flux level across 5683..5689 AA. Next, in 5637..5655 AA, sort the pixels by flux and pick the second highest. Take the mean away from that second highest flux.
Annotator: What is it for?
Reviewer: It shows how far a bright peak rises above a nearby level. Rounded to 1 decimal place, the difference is 0.4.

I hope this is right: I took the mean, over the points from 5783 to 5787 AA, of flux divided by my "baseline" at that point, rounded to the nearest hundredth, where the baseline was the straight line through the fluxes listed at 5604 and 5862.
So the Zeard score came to 0.99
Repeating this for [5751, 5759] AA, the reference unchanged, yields 1.04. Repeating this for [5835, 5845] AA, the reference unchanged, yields 1.04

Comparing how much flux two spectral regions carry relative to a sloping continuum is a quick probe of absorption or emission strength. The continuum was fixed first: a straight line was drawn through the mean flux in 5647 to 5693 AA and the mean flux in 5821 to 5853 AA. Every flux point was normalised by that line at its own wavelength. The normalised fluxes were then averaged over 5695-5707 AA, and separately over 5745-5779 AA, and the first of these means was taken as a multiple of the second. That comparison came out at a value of 1.00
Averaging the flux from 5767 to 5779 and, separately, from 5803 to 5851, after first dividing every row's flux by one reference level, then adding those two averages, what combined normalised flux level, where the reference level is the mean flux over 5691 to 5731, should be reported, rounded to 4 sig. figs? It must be 2.016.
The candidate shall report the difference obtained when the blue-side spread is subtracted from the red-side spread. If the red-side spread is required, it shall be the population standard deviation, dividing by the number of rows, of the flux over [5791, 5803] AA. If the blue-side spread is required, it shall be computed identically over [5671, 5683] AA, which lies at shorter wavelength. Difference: 0.18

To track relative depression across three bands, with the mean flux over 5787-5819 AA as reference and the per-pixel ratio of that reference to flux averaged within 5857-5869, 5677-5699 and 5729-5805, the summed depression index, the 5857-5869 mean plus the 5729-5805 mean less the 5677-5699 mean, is 1.05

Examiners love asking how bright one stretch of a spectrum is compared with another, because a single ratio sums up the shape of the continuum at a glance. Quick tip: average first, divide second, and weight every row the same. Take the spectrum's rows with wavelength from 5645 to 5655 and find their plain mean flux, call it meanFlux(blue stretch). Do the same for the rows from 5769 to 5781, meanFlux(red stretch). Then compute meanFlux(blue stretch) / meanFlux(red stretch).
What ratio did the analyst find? 0.98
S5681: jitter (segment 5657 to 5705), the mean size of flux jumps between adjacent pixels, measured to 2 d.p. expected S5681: 0.32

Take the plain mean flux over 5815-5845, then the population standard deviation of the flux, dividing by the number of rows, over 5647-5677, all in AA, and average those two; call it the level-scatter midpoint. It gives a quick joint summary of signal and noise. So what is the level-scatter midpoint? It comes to 3.96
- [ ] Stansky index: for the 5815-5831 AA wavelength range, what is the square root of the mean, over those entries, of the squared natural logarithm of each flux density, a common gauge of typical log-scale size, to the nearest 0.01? 2.04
